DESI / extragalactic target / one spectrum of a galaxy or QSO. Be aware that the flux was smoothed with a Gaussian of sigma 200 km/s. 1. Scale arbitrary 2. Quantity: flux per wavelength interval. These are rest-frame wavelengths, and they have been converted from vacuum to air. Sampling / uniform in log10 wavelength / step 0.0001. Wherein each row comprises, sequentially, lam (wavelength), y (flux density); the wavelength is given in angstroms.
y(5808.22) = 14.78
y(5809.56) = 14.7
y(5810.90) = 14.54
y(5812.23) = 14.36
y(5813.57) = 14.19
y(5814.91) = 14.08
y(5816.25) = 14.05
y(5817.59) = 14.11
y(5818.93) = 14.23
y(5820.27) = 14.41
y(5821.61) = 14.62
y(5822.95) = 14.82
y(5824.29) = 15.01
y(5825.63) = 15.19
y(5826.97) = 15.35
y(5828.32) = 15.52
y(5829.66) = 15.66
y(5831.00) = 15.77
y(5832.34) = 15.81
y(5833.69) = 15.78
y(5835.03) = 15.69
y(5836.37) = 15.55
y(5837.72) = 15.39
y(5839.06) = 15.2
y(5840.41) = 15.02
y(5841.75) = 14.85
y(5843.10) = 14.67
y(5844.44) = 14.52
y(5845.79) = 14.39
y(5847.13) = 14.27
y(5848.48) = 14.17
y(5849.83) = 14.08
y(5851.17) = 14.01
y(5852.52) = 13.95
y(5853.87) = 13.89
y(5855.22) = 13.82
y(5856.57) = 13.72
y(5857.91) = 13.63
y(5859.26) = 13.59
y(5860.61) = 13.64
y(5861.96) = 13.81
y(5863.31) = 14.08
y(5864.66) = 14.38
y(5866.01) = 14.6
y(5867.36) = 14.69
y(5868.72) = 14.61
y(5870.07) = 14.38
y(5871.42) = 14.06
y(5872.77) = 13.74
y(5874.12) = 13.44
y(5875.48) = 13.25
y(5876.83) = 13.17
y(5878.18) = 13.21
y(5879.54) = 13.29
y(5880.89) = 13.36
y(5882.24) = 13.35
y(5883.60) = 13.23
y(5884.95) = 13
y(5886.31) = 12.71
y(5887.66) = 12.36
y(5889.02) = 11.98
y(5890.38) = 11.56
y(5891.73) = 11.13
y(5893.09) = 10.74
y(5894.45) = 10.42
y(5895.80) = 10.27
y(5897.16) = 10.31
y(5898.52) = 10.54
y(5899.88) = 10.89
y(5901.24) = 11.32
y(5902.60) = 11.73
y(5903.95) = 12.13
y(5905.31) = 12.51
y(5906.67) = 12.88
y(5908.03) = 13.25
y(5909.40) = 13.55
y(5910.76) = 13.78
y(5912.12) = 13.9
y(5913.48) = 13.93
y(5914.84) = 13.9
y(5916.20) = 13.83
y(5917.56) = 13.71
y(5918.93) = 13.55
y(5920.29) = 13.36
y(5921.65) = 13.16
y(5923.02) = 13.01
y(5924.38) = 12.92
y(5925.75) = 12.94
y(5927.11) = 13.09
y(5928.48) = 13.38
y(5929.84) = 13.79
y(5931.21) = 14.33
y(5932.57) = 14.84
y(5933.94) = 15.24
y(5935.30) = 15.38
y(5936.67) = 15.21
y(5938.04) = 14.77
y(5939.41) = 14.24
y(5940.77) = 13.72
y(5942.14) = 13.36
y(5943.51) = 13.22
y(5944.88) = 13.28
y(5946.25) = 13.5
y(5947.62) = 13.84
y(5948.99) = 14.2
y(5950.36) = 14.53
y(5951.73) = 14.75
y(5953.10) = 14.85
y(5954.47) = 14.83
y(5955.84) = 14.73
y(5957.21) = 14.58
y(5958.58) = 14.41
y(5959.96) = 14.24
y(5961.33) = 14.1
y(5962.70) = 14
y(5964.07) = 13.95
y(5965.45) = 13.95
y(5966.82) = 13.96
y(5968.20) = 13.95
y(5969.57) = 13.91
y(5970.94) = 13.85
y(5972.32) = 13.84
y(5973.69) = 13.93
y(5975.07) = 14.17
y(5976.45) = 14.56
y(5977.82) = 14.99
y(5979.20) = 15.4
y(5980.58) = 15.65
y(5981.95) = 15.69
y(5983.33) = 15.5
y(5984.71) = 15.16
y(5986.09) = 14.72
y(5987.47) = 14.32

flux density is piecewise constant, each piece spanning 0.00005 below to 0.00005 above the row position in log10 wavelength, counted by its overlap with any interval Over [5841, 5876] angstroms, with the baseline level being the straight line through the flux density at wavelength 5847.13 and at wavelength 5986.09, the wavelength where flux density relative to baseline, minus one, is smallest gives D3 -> 5875.48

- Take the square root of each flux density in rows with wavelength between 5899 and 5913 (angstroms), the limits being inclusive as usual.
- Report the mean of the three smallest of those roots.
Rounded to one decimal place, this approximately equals 3.4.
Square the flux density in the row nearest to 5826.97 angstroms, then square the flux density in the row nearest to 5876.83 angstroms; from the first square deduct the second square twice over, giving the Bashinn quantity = -111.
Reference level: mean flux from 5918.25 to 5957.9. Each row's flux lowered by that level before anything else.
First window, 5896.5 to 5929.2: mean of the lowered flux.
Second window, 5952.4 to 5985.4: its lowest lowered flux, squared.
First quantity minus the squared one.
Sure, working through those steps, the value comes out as -1.2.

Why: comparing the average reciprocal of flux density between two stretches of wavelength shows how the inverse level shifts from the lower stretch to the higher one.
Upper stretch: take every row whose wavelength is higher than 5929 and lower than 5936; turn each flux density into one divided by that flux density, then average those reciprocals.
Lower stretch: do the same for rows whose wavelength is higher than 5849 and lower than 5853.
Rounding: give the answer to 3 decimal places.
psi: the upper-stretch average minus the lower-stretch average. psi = -0.003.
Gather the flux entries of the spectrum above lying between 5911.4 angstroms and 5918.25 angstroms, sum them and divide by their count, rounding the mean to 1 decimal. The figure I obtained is 13.9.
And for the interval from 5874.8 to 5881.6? 13.3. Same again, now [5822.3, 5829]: 15.2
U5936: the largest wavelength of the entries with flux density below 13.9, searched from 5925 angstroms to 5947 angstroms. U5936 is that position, 5946.25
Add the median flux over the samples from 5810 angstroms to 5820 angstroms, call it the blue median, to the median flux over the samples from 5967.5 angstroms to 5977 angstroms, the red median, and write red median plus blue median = 28.1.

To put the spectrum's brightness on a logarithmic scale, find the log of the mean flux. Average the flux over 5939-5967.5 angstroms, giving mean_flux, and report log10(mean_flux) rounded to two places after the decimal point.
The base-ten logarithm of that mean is 1.15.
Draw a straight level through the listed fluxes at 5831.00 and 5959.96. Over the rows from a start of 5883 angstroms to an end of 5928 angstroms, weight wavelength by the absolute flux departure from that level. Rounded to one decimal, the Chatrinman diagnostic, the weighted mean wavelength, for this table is 5901.0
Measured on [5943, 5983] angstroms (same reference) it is 5964.6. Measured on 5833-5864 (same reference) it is 5852.7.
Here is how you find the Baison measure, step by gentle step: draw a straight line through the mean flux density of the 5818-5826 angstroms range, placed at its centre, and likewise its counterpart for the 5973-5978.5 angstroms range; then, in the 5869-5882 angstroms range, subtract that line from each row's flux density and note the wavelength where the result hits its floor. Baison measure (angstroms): 5876.83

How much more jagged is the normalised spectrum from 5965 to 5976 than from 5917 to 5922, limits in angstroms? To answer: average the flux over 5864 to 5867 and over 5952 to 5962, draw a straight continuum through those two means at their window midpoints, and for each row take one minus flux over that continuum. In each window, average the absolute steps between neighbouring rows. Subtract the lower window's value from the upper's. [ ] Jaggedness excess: -0.008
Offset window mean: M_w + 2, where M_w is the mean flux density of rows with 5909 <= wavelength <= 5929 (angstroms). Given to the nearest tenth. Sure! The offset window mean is 15.5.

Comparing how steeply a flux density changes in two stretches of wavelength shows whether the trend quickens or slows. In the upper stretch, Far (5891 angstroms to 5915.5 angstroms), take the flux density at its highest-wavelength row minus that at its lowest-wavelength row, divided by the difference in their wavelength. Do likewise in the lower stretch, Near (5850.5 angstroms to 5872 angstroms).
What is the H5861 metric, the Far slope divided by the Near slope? 49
